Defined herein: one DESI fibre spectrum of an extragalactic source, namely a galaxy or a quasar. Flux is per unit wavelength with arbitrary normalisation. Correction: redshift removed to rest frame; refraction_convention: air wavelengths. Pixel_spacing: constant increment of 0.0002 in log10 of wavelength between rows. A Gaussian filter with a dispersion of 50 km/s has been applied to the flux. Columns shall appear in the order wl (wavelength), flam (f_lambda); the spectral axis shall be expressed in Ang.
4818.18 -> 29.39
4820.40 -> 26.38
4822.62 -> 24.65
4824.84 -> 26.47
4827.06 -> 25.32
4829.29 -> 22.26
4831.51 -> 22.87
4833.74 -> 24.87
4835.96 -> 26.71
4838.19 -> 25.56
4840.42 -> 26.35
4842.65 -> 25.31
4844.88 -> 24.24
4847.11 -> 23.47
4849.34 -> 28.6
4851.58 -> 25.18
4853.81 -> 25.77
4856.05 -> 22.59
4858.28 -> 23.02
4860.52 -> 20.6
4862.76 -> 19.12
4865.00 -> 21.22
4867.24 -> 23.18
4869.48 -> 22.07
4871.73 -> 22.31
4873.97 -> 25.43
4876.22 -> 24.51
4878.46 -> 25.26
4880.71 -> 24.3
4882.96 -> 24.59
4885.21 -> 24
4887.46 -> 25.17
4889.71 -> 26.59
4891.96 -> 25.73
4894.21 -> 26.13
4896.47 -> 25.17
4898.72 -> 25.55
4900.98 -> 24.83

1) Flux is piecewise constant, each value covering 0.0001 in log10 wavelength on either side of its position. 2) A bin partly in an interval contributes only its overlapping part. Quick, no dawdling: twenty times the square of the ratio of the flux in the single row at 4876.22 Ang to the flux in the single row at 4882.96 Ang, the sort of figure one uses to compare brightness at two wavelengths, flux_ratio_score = 20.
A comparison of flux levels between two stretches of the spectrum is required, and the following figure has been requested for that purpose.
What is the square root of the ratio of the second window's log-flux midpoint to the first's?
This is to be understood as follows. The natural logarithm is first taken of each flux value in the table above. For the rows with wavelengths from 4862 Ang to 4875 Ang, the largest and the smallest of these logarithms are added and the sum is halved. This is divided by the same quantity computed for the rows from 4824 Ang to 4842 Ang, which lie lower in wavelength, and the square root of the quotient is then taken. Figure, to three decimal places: 0.984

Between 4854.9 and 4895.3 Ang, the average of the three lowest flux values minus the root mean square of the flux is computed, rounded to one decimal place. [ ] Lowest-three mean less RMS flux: -3.4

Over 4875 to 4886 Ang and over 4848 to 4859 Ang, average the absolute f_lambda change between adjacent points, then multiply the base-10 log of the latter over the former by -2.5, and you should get -1.2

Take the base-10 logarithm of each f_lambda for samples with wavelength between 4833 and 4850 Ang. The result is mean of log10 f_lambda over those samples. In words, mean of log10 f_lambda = 1.41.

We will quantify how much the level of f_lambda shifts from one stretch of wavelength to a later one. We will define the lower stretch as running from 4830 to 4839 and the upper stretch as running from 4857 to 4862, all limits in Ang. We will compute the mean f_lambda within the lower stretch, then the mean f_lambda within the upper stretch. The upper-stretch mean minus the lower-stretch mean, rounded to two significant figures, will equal -3.2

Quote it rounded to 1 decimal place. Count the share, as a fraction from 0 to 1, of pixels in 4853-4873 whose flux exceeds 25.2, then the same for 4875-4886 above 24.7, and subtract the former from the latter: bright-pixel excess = 0.1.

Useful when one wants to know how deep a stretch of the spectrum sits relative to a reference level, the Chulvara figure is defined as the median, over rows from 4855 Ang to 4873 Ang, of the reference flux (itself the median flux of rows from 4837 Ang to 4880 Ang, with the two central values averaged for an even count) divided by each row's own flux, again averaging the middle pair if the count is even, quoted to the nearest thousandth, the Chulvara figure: 1.092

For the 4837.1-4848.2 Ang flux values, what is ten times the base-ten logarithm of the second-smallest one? 13.8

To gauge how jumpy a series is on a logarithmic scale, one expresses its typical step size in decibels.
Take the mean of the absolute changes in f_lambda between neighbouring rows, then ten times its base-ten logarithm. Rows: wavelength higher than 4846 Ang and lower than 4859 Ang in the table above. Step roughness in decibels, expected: 4.1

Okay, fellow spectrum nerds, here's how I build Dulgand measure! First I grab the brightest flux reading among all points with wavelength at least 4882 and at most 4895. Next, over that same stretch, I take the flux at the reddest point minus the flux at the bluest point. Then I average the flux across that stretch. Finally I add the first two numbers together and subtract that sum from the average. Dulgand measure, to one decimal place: -2.8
